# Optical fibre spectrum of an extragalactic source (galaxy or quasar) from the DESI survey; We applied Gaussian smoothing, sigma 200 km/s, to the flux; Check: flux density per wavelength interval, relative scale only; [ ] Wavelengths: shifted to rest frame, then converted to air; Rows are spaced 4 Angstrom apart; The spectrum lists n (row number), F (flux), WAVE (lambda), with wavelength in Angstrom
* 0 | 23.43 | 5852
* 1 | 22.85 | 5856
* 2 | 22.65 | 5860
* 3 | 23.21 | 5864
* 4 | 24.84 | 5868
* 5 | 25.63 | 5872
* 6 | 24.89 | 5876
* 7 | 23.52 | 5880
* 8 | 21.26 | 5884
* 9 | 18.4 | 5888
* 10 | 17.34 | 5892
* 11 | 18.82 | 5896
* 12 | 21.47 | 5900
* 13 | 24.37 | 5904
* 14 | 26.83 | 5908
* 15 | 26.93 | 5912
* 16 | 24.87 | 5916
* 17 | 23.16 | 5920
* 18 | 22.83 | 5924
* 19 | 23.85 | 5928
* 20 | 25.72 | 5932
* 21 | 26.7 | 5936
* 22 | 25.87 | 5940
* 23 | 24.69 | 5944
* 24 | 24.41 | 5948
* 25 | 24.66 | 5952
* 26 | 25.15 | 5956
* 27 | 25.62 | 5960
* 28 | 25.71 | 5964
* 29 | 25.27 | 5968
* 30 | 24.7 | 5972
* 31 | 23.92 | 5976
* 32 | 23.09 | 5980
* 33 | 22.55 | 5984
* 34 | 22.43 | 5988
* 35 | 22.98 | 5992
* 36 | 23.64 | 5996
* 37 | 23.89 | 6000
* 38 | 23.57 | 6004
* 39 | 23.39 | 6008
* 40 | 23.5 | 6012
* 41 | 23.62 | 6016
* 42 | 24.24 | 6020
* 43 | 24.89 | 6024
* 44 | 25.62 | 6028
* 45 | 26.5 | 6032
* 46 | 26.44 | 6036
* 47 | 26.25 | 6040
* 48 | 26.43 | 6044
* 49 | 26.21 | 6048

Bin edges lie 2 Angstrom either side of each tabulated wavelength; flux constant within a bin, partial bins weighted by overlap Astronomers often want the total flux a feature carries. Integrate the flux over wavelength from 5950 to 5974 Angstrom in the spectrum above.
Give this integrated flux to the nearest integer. 604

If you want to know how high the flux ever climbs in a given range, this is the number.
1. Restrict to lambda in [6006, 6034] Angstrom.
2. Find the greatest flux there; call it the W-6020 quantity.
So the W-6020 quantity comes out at 26.5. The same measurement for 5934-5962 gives 26.7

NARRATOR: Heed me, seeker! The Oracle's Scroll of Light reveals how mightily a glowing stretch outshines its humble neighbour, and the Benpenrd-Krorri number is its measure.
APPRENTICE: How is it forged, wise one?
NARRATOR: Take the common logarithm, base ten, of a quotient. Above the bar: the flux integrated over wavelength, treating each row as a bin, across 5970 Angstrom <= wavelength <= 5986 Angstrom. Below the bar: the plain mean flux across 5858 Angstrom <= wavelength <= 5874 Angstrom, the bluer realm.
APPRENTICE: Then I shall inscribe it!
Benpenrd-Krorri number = 1.19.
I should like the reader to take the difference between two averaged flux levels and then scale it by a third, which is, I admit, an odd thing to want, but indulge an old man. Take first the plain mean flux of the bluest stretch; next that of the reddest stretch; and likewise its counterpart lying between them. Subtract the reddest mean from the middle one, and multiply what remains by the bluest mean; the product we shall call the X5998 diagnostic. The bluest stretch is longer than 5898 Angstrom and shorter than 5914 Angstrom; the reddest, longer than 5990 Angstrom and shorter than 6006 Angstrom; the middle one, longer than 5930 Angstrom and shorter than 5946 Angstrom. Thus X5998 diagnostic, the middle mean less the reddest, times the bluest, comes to 55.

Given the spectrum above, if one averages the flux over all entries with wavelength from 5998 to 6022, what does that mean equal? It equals 23.7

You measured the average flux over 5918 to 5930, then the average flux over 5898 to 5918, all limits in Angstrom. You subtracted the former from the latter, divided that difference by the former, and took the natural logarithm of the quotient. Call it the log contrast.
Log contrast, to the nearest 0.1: -2.7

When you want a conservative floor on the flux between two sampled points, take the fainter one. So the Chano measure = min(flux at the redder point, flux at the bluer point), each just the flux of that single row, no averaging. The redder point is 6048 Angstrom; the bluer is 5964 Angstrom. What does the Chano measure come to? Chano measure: 25.7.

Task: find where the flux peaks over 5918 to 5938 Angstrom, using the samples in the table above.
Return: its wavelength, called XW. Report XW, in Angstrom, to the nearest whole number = 5936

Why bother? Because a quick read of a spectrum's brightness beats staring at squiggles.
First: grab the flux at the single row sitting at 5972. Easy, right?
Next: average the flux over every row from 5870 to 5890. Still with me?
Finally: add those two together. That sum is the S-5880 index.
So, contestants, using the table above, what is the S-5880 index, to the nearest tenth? 47.4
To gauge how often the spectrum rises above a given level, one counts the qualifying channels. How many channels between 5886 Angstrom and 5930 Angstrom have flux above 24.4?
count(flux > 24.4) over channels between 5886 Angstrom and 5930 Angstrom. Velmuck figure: 3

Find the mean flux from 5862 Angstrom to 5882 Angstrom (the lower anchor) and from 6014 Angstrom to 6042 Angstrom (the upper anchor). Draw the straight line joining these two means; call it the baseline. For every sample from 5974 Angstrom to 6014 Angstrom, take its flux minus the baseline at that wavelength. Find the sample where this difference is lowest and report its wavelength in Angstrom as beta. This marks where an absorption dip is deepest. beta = 5988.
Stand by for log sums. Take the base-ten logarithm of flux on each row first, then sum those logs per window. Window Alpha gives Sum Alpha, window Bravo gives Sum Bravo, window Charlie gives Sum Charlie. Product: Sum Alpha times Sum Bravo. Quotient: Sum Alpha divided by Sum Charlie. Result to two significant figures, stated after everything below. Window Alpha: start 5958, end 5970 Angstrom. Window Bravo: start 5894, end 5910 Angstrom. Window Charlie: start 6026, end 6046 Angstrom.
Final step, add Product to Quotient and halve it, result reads 12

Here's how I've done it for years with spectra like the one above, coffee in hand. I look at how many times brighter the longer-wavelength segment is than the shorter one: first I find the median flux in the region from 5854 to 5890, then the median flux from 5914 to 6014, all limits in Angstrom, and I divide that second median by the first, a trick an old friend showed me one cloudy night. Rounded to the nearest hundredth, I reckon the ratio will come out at 1.03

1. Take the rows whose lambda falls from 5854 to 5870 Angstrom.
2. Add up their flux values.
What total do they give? 94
